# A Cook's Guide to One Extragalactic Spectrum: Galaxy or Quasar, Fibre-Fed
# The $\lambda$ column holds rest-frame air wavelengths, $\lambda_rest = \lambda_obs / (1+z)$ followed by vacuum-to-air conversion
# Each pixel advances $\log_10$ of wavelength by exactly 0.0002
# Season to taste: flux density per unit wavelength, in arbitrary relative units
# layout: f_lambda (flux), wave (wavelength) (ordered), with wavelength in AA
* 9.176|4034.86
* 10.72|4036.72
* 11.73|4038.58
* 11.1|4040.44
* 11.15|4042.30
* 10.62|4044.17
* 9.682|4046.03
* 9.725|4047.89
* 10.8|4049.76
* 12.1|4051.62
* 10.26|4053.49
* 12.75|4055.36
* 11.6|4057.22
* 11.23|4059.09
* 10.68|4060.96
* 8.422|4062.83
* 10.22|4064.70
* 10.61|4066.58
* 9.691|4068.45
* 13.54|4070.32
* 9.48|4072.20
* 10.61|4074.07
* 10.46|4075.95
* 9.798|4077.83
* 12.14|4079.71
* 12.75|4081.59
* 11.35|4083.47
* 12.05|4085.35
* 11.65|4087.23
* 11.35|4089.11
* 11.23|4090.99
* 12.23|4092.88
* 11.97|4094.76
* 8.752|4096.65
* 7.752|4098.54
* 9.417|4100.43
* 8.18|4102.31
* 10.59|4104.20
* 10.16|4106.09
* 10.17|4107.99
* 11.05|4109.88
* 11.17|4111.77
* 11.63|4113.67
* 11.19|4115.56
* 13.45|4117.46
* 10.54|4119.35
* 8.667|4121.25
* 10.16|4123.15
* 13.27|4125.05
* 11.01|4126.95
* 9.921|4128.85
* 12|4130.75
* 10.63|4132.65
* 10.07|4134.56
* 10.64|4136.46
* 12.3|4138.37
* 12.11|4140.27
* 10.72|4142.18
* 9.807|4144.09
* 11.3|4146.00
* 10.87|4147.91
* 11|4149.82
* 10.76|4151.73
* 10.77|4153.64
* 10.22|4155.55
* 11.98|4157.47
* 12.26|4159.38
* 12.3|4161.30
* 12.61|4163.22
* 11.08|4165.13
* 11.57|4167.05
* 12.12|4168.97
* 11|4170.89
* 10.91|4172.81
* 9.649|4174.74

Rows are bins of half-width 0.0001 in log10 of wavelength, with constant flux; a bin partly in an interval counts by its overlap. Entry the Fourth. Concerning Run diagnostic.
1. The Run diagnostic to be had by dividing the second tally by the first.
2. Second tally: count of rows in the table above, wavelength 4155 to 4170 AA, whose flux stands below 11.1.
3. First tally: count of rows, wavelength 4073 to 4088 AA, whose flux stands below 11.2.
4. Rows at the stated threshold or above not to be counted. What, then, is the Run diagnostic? 0.67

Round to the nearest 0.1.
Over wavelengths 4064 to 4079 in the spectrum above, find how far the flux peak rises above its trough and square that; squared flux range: 16.5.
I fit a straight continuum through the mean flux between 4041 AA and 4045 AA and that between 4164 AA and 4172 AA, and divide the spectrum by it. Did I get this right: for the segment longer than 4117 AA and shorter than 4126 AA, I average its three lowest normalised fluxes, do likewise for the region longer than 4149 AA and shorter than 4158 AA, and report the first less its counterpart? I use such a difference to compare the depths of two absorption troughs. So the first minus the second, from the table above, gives -0.06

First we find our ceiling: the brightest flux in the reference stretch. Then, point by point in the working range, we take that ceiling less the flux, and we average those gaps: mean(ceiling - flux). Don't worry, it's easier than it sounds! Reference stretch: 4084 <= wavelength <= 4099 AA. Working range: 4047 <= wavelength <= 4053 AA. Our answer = 1.4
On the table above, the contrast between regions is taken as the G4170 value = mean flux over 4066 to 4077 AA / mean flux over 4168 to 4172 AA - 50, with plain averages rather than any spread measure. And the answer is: -49.1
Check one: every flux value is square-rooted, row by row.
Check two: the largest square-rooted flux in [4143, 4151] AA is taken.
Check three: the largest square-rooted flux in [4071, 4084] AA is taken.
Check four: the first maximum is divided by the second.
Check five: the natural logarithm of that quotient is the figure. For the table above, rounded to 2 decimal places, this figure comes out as -0.06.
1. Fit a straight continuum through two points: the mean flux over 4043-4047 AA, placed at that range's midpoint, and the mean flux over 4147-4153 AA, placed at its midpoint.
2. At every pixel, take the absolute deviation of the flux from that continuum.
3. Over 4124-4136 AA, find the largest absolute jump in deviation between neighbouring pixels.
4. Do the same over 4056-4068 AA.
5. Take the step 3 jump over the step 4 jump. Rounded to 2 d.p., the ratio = 1.27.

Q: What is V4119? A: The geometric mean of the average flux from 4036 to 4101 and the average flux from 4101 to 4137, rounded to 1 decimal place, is 10.8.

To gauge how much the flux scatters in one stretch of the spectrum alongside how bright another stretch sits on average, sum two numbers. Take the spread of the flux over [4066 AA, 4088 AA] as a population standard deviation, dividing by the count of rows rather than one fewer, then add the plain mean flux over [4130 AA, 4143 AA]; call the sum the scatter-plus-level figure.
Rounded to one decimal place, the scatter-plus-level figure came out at 12.4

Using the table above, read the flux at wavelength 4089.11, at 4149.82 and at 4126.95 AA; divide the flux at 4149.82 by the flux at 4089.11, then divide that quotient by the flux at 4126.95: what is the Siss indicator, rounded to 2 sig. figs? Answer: 0.088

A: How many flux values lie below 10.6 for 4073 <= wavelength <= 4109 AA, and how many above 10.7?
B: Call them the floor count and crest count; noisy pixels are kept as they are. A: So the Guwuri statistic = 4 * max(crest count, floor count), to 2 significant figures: 36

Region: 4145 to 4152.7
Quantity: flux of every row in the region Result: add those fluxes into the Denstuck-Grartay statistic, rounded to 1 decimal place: 43.9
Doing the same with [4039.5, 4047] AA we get 42.6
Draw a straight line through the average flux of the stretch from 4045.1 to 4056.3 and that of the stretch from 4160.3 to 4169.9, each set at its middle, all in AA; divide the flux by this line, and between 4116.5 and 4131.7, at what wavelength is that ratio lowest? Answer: 4121.25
